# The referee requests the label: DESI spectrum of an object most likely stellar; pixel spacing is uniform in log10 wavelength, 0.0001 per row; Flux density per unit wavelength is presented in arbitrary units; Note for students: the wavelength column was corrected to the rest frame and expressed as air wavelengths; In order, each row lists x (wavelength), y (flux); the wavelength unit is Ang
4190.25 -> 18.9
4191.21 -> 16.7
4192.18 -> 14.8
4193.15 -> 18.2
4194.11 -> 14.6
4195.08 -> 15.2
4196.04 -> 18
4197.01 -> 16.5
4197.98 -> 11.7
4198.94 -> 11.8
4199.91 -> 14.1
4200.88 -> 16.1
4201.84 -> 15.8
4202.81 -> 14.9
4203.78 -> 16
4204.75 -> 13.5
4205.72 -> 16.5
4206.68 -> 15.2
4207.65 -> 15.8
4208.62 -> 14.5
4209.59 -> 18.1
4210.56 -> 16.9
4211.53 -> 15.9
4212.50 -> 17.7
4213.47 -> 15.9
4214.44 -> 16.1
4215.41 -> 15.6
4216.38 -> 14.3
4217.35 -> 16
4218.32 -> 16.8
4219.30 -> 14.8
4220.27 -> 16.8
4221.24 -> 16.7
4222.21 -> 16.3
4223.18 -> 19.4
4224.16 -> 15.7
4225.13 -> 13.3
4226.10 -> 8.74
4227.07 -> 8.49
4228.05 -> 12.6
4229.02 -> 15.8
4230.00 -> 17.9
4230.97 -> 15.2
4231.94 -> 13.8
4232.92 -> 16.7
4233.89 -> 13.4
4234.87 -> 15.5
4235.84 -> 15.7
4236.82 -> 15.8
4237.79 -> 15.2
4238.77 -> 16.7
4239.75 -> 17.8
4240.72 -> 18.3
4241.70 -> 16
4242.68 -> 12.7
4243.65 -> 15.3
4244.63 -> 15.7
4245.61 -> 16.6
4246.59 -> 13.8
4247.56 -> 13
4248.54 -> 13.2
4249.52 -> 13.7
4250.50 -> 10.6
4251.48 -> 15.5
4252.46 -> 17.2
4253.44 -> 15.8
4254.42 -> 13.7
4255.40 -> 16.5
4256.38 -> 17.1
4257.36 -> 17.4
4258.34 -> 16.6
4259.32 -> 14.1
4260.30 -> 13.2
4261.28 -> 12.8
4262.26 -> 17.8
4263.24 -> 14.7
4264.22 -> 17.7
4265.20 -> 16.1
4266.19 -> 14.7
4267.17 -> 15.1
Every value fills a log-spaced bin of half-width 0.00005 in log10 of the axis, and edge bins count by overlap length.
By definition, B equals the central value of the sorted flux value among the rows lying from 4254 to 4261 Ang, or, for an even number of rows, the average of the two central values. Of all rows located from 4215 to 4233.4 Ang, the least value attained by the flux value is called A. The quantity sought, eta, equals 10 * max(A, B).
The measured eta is 165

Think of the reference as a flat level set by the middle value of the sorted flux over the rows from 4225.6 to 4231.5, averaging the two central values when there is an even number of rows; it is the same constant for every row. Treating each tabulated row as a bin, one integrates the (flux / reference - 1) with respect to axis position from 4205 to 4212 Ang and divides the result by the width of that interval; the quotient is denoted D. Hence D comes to 0.15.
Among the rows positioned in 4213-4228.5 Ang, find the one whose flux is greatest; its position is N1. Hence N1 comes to 4223.18 Ang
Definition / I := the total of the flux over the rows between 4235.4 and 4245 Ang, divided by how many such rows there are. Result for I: 15.9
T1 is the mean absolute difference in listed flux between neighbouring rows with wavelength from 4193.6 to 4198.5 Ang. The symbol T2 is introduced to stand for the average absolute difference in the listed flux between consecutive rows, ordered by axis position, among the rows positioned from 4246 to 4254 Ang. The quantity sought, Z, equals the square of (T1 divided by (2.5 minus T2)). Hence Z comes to 12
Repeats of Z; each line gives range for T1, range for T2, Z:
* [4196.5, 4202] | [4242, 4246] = 3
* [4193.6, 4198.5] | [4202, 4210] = 17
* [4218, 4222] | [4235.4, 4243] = 1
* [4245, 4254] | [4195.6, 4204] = 5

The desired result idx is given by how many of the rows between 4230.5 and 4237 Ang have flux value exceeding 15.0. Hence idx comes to 5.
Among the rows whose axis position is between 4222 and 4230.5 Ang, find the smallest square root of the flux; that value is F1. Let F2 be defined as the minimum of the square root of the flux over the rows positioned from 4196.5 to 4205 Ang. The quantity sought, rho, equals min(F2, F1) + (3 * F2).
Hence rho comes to 13.2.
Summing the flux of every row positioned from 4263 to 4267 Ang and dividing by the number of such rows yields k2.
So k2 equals 15.8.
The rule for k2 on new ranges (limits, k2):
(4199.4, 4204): 15.4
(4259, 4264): 14.5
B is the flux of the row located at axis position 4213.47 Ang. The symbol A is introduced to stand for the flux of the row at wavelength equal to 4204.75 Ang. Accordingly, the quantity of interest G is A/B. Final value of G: 0.85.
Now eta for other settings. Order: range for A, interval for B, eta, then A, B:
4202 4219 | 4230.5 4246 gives 157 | 13.5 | 15.7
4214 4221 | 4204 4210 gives 155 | 14.3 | 15.5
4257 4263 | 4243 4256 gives 153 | 12.8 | 15.3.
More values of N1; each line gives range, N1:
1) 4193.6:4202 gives 4196.04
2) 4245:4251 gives 4245.61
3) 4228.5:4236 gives 4230.00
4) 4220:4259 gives 4223.18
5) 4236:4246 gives 4240.72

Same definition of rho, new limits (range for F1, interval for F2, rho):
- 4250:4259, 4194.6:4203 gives 13.5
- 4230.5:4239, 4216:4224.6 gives 15.0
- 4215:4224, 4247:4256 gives 13.0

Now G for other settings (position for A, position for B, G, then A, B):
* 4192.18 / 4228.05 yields 1.17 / 14.8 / 12.6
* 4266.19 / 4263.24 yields 1.00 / 14.7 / 14.7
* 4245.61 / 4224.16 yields 1.06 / 16.6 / 15.7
